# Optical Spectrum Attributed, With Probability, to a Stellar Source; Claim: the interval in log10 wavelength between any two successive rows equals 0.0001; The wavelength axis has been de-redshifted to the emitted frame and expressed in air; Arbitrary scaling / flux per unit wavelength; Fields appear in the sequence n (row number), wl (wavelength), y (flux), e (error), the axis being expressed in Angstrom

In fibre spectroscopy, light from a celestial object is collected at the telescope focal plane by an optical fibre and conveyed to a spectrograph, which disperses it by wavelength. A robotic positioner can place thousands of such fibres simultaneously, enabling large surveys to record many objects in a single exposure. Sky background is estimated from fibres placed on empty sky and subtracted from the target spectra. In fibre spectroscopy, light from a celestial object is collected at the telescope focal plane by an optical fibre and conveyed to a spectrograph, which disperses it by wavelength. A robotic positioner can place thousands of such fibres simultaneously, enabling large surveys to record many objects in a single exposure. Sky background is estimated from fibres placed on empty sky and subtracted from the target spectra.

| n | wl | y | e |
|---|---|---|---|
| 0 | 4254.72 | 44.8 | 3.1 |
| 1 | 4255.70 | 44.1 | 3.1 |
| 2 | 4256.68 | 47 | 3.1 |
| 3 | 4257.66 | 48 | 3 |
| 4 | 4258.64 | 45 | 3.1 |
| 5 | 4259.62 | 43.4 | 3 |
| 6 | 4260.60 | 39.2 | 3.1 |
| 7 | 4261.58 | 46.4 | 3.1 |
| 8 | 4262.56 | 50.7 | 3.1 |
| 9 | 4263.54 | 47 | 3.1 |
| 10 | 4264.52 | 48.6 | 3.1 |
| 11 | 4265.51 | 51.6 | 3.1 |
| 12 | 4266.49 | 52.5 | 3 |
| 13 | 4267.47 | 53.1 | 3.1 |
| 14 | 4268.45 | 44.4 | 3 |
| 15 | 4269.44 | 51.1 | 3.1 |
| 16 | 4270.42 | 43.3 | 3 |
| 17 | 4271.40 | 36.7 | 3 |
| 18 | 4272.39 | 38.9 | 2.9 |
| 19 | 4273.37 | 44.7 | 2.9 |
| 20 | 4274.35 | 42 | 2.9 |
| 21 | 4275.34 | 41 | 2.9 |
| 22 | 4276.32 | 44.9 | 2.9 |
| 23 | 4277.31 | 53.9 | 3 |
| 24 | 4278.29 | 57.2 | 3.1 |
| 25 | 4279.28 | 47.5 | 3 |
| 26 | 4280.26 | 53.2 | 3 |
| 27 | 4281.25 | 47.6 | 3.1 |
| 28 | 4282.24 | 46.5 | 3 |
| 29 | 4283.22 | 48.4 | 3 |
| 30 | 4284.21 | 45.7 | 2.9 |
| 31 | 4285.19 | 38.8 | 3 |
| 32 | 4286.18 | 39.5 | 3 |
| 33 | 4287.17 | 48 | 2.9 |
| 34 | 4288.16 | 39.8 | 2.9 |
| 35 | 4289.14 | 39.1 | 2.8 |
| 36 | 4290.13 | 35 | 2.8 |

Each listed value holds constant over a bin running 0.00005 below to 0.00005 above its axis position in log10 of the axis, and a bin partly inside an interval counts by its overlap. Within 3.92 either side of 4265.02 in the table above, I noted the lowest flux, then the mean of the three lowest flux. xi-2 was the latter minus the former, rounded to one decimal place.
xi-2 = 1.5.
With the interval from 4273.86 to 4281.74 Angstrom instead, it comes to 1.6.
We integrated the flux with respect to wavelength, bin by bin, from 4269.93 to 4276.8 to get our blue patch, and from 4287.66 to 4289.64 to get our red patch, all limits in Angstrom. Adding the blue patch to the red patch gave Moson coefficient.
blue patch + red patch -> 365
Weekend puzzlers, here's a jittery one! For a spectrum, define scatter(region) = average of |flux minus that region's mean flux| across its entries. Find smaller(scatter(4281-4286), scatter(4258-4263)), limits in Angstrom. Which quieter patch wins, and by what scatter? 2.6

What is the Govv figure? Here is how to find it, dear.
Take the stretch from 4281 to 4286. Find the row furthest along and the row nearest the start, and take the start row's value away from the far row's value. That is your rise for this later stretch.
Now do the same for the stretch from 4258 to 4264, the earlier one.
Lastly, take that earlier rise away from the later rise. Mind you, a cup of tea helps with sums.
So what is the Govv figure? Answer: -11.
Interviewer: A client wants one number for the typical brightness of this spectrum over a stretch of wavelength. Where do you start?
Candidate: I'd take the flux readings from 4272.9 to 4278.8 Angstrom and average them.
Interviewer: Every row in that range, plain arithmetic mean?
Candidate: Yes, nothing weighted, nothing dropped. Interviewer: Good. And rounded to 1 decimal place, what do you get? 47.3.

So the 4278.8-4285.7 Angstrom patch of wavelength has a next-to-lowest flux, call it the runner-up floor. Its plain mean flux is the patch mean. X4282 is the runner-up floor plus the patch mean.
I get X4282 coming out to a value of 93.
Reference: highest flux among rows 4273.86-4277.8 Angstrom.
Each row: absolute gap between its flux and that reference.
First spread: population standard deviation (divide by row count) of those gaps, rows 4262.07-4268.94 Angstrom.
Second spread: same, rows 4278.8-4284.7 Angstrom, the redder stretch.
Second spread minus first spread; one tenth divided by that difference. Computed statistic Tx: -0.19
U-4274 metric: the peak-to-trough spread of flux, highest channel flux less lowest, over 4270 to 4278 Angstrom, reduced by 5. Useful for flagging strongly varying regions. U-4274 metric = 12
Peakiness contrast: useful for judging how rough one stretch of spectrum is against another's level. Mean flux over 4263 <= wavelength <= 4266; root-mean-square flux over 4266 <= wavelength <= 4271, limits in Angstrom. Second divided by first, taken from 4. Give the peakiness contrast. 3.00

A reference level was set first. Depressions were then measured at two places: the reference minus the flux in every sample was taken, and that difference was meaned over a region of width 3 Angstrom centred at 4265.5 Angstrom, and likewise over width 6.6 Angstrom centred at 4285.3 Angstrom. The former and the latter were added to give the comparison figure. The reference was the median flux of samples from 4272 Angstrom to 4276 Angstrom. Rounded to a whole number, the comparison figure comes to -12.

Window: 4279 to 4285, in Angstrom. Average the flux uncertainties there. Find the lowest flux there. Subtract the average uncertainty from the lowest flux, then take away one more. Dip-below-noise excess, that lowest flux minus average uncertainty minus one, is 41.7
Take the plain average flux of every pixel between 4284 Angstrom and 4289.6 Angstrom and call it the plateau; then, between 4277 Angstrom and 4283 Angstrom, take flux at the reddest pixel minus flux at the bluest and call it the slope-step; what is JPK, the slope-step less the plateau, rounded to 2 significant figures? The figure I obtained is -49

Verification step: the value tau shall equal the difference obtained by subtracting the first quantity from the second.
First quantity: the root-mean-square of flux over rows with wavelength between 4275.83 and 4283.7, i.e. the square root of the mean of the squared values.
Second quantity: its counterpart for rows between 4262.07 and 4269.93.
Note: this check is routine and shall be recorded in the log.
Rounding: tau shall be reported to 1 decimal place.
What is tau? -0.1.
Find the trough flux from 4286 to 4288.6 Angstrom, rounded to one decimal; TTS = 39.5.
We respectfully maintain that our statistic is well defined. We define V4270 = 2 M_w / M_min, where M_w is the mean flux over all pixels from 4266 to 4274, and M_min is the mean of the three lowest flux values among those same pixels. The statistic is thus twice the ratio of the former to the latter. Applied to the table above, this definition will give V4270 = 2.30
